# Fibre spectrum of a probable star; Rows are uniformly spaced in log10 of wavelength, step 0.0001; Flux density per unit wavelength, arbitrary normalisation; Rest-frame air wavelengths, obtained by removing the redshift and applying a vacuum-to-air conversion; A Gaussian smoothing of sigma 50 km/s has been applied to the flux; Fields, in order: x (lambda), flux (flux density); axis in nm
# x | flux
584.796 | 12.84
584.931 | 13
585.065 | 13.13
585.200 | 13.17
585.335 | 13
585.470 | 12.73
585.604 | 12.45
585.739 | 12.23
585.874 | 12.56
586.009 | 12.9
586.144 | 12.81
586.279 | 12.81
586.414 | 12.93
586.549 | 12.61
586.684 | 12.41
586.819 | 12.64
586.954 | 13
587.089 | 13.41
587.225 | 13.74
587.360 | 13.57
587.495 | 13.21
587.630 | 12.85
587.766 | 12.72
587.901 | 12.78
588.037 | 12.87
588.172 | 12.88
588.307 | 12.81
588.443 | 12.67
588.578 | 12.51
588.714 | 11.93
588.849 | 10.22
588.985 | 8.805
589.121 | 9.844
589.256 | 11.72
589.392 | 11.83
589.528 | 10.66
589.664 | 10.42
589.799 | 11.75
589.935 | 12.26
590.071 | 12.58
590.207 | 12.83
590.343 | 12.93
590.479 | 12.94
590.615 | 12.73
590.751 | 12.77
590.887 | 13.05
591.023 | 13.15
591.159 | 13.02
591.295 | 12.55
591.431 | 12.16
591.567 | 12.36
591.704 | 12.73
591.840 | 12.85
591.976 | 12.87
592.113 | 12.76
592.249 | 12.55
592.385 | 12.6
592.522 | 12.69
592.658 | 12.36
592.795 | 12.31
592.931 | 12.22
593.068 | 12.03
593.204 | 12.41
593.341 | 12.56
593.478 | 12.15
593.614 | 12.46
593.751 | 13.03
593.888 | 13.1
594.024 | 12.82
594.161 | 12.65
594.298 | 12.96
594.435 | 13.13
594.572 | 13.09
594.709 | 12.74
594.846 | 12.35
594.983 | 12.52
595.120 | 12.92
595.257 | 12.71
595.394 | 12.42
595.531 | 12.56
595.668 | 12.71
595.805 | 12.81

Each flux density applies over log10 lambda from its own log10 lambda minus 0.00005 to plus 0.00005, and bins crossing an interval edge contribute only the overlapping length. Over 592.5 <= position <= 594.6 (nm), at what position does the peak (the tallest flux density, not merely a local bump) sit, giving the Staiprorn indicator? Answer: 594.435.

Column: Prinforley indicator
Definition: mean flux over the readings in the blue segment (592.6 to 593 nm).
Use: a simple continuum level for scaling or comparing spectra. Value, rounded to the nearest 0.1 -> 12.3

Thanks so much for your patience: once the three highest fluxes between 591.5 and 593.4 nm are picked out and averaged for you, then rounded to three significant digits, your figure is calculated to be 12.8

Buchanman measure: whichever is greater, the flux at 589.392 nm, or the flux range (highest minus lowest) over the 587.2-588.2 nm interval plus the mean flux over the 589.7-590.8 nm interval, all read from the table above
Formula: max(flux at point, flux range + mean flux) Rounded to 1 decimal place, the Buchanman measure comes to 13.6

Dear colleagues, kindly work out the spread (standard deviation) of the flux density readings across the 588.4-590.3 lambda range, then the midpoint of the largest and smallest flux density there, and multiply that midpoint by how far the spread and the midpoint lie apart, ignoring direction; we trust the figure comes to 104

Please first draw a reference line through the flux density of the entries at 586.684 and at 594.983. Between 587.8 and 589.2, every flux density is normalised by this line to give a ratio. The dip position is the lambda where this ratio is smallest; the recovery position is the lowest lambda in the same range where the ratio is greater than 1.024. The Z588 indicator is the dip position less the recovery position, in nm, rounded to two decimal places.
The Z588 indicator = 1.08 nm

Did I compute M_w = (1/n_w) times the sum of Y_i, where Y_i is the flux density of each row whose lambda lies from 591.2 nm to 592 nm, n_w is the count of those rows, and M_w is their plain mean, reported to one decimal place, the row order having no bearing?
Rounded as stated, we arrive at 12.6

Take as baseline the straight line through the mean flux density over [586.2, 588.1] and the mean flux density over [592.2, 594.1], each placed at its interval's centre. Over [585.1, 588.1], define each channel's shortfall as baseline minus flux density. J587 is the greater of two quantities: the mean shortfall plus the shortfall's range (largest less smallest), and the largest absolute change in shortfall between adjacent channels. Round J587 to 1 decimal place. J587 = 1.7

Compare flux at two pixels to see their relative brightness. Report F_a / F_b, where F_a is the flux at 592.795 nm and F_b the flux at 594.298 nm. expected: 0.95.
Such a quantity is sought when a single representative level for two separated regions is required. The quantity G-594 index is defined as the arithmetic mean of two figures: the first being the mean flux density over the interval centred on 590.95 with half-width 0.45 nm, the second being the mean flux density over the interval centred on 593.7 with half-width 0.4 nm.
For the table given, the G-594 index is 12.8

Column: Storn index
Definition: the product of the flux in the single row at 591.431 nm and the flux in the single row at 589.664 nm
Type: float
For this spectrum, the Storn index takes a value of 127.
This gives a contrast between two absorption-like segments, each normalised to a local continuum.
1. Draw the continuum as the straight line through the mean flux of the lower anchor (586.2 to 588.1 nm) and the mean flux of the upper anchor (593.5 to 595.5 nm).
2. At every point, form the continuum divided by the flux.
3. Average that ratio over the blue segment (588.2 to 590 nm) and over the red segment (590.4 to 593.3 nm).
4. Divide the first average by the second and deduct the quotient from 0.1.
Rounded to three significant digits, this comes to -1.03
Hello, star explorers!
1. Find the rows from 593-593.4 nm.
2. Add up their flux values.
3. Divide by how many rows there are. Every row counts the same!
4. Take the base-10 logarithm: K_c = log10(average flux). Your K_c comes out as 1.09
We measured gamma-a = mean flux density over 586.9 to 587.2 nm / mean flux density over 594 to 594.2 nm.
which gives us 1.04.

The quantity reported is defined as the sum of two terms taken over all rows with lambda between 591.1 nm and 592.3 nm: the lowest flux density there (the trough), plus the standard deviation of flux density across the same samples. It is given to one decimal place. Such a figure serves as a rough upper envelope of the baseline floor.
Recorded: 12.4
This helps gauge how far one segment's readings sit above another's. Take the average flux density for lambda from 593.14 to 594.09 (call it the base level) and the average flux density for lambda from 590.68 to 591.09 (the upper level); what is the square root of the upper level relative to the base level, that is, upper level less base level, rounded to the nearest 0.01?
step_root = 0.59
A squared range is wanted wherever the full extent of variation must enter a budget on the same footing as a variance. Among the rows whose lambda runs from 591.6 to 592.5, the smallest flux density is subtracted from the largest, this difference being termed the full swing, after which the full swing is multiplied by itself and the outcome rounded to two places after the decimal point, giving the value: 0.10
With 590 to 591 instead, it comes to 0.22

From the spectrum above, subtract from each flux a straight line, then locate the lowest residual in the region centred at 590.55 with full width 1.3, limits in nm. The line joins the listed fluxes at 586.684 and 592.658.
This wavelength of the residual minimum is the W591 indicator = 589.935 nm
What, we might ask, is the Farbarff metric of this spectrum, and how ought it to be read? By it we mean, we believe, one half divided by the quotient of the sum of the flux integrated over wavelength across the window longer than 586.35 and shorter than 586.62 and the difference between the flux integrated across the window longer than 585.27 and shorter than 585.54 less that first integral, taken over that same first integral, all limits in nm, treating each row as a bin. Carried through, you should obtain 0.50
